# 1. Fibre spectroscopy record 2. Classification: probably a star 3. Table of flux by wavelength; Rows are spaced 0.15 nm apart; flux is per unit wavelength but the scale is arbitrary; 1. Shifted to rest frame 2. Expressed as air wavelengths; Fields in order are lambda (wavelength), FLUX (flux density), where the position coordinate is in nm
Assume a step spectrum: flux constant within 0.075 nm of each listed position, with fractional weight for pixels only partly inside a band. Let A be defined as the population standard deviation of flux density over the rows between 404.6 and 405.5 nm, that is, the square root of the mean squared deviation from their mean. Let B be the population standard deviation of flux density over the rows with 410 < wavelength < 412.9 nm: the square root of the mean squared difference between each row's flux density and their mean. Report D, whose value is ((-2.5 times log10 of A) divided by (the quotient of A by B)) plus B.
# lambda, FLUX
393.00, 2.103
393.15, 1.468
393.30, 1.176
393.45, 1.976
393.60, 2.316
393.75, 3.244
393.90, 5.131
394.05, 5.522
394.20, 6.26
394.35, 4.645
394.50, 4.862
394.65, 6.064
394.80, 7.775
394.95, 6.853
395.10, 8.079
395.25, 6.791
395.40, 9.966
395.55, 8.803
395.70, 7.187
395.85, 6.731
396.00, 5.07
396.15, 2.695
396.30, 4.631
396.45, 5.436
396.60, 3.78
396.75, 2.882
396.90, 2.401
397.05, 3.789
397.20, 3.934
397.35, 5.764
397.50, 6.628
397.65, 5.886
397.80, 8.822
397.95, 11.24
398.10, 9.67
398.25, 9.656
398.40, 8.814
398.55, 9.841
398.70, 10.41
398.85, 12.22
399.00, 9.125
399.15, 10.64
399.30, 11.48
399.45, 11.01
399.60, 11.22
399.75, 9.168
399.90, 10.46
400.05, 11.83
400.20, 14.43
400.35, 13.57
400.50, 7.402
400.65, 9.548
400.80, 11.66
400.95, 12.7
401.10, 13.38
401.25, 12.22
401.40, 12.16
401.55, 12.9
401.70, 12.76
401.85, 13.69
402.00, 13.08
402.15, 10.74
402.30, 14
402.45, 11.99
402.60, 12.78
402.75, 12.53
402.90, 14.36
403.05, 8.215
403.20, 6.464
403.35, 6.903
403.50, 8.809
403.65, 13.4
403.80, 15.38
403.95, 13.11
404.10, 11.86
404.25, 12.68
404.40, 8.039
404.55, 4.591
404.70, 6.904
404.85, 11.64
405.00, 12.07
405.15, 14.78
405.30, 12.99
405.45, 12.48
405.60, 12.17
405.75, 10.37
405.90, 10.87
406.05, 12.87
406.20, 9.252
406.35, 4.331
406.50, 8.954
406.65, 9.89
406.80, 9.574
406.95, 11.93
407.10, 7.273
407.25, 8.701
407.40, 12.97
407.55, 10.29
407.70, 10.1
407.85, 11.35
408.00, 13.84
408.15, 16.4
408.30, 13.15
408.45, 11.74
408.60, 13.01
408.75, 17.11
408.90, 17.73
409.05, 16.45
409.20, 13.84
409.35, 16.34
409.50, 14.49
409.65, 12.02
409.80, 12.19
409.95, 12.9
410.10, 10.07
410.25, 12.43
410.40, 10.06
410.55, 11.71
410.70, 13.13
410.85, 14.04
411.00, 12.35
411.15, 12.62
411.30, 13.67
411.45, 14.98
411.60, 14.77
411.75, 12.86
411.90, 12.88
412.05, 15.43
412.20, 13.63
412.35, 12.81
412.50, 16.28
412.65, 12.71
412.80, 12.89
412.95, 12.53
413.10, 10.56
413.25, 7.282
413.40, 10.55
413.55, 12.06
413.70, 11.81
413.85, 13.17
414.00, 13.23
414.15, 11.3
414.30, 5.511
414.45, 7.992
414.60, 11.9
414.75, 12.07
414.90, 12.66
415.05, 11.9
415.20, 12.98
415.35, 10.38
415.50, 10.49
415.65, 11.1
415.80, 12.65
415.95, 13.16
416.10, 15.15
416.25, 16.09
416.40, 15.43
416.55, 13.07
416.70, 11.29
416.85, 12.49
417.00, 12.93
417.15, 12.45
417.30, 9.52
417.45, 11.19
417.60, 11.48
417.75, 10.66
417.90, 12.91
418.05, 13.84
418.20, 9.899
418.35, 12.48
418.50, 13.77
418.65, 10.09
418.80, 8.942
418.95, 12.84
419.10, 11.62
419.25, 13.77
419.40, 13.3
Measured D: 0.9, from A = 2.41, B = 1.5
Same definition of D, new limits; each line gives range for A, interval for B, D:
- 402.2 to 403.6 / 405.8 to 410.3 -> 1.8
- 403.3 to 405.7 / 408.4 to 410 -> 1.3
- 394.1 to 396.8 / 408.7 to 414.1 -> 1.3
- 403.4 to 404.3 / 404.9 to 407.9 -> 1.4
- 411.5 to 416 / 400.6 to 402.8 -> 0.7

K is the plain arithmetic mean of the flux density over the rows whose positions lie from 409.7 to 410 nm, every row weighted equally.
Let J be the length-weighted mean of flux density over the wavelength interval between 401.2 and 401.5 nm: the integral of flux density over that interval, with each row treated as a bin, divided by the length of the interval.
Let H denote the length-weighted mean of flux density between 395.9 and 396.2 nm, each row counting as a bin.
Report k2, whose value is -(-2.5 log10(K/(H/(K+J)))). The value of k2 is 5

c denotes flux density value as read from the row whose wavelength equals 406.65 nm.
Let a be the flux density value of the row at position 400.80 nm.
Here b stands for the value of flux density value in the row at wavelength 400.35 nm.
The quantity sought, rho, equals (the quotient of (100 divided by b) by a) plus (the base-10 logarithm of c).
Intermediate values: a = 11.66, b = 13.57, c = 9.89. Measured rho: 1.6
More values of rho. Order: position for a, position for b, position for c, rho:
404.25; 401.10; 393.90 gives 1.3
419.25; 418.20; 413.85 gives 1.9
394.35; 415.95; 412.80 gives 2.7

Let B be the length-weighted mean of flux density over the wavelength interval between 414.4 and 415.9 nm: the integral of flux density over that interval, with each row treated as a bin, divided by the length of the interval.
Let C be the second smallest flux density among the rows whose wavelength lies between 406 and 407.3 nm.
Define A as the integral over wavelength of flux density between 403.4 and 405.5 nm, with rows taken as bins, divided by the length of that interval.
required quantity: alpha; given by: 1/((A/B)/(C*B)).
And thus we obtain 85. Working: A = 11.3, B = 11.5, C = 7.273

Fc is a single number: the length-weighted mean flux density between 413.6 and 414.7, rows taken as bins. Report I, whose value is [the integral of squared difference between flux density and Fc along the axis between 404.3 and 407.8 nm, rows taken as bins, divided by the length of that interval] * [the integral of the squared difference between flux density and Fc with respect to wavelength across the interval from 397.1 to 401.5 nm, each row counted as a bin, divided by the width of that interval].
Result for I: 47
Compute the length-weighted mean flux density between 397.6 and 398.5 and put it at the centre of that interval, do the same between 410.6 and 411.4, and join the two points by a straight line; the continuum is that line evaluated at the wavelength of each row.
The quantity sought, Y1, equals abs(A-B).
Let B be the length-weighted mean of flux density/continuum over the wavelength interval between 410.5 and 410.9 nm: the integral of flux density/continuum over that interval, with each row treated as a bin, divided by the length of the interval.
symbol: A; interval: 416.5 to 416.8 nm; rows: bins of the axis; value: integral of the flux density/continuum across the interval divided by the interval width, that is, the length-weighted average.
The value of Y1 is 0.18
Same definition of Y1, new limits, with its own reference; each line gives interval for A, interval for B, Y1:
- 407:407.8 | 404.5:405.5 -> 0.13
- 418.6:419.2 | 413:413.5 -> 0.00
